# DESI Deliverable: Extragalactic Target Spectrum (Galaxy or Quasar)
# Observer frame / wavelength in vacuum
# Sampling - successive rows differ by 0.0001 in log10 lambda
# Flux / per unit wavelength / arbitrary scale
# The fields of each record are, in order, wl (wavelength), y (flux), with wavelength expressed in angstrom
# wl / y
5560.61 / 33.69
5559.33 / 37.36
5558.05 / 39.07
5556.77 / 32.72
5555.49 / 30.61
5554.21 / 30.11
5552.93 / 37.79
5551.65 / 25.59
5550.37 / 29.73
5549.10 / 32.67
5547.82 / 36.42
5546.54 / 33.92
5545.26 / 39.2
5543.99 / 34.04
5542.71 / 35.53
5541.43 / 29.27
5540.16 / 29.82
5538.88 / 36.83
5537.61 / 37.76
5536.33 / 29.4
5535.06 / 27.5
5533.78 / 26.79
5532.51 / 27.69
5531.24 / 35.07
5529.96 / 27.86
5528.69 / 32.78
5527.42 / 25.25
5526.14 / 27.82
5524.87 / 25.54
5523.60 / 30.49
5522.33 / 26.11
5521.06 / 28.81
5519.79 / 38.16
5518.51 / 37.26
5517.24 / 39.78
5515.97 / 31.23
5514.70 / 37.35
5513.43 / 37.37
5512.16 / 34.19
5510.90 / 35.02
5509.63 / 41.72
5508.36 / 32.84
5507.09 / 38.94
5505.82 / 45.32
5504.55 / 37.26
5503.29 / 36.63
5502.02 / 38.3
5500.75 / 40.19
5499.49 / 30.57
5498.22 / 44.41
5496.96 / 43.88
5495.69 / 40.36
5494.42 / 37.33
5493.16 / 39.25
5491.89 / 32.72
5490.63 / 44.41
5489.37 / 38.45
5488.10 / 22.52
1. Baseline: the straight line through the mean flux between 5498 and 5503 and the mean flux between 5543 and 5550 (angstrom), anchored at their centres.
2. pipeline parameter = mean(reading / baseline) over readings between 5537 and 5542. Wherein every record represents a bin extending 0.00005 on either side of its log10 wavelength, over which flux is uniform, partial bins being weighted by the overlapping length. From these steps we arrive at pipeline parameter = 0.94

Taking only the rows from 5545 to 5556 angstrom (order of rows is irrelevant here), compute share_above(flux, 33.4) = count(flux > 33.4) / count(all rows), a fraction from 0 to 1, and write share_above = 0.44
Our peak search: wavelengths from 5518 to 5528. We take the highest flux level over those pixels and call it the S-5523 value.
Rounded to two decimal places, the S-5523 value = 38.16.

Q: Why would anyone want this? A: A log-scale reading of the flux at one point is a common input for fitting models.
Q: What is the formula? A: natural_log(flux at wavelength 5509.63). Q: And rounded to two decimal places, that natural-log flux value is 3.73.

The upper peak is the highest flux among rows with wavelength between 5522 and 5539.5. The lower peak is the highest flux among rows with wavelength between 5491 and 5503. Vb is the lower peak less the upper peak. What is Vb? 6.65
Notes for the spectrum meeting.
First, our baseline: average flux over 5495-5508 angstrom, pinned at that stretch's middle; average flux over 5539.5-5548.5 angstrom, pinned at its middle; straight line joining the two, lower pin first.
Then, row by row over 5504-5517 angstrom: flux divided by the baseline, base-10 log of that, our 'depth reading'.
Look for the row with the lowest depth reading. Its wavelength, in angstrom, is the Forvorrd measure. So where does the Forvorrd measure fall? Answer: 5515.97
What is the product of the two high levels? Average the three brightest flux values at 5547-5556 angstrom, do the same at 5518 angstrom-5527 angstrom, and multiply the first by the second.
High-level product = 1258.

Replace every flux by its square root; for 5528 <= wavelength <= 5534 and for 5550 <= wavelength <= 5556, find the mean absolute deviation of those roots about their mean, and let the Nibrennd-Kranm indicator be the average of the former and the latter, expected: 0.263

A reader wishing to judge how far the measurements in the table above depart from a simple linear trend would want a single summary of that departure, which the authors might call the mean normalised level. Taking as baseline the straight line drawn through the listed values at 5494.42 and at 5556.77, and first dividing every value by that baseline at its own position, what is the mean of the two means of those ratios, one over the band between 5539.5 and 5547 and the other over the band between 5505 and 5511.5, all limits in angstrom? 1.03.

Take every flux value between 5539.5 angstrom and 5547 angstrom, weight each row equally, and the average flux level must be 33.6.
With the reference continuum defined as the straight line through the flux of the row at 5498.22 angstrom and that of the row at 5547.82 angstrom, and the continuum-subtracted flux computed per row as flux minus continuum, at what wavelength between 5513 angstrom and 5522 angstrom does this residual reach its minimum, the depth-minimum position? 5521.06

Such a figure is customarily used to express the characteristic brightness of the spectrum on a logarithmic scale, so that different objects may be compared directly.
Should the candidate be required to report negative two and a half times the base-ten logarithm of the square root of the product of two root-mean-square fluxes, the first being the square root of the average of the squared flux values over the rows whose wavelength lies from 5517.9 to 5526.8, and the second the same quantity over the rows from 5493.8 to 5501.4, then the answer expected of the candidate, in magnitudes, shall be -3.86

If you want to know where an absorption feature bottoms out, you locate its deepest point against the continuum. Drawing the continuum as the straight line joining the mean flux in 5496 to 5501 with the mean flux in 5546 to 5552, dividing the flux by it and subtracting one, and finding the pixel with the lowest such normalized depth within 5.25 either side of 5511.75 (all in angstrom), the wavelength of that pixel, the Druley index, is 5515.97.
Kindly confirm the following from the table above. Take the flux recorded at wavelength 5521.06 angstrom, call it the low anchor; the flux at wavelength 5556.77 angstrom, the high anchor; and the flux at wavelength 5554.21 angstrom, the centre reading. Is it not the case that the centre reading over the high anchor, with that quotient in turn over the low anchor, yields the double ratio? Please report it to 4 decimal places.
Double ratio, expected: 0.0319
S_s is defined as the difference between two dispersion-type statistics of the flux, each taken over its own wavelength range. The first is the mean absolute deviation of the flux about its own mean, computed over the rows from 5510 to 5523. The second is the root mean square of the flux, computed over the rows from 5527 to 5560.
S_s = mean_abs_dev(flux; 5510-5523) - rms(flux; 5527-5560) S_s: -29.1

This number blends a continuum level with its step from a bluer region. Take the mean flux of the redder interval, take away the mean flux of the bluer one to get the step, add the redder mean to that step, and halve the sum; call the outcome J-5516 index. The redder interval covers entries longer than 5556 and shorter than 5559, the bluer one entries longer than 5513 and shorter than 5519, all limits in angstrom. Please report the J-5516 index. 18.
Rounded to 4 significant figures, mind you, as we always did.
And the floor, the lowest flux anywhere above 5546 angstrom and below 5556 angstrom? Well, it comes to 25.59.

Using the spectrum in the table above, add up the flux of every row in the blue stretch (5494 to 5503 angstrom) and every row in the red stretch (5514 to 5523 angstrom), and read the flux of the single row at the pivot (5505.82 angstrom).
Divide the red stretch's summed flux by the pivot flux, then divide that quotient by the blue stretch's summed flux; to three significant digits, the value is 0.0191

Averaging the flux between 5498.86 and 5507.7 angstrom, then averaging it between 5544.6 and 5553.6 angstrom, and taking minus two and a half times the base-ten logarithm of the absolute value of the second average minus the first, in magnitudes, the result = -1.65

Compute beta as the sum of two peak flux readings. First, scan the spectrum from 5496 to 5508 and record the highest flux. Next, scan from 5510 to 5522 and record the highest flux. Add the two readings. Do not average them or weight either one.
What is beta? 85.1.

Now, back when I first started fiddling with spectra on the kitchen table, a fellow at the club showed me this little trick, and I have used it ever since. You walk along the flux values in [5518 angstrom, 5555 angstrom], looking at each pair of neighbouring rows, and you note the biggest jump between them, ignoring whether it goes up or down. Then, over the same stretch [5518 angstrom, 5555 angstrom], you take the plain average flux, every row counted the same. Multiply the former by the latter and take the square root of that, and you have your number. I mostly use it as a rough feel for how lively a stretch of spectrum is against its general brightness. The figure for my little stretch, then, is 19.6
